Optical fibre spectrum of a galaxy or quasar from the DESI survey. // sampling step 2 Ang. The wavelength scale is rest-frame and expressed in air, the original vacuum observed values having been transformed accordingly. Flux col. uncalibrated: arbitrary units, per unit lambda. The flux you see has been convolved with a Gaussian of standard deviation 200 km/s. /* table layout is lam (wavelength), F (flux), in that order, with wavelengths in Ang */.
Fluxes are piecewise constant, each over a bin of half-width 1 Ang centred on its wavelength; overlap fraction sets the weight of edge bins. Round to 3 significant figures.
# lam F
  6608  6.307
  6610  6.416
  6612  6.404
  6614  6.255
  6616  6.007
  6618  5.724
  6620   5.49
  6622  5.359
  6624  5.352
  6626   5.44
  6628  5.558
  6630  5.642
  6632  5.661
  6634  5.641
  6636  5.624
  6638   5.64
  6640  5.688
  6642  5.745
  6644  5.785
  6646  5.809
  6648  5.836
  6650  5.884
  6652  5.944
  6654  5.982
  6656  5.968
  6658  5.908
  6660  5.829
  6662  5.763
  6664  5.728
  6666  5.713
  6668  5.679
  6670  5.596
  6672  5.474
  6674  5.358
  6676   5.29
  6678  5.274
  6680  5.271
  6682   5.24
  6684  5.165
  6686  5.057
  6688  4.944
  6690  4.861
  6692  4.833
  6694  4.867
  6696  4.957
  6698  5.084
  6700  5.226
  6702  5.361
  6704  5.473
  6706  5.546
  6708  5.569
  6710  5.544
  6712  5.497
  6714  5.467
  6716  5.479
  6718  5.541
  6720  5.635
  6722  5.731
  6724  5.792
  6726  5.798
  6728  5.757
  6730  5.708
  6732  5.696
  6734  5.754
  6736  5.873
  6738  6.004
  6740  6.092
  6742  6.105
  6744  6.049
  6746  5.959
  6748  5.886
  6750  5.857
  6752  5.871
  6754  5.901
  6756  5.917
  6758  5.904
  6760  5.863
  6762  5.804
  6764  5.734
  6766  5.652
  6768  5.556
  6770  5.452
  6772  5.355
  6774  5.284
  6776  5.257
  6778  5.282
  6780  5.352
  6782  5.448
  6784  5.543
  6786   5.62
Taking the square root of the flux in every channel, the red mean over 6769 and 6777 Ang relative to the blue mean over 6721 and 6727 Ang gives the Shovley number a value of 0.961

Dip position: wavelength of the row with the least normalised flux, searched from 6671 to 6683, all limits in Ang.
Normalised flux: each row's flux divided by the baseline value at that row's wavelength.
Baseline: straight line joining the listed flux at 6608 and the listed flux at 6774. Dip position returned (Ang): 6682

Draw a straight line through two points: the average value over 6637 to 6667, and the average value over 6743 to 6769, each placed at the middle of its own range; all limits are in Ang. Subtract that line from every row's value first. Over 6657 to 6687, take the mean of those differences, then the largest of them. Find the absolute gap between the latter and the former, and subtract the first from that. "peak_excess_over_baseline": 0.8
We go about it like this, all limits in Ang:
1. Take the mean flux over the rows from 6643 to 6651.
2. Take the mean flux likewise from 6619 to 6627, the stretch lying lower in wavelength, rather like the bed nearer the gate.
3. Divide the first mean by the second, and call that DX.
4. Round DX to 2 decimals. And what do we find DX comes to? 1.08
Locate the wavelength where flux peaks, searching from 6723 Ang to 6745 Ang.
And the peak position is 6742 Ang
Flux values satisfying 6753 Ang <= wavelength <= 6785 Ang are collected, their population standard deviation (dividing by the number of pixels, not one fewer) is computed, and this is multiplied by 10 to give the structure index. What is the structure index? 2.4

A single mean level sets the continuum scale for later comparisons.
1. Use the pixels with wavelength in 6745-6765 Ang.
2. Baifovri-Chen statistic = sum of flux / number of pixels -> 5.87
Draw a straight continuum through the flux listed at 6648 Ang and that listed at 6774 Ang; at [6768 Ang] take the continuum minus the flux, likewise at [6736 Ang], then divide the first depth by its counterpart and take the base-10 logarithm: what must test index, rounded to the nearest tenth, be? -0.2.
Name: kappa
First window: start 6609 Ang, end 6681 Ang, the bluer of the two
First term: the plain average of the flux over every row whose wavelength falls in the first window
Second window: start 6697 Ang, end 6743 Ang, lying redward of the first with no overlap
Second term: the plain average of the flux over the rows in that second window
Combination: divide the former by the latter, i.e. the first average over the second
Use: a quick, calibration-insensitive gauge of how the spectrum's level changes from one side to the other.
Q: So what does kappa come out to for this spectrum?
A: 1.01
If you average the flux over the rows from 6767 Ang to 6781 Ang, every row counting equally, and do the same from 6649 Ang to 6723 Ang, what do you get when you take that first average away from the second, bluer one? 0.1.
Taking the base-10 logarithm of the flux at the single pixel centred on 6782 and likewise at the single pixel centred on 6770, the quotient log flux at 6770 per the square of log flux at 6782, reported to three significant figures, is 1.36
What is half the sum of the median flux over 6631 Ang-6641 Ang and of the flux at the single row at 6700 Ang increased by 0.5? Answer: 5.68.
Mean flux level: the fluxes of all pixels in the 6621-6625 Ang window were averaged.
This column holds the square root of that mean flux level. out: 2.31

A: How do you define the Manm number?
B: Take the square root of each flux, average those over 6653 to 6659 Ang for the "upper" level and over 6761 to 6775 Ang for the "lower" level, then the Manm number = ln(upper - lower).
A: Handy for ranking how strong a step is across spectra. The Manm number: -2.5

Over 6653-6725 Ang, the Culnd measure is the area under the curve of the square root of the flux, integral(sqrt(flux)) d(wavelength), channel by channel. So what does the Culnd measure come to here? 168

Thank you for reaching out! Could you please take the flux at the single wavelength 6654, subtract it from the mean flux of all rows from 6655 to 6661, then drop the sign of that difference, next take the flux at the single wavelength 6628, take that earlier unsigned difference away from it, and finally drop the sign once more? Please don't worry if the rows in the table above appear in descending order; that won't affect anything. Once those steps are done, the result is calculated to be 5.5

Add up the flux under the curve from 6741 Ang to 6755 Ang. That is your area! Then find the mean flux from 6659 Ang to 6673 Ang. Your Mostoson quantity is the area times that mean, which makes 473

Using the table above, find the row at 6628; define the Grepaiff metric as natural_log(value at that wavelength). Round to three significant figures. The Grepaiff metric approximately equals 1.72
